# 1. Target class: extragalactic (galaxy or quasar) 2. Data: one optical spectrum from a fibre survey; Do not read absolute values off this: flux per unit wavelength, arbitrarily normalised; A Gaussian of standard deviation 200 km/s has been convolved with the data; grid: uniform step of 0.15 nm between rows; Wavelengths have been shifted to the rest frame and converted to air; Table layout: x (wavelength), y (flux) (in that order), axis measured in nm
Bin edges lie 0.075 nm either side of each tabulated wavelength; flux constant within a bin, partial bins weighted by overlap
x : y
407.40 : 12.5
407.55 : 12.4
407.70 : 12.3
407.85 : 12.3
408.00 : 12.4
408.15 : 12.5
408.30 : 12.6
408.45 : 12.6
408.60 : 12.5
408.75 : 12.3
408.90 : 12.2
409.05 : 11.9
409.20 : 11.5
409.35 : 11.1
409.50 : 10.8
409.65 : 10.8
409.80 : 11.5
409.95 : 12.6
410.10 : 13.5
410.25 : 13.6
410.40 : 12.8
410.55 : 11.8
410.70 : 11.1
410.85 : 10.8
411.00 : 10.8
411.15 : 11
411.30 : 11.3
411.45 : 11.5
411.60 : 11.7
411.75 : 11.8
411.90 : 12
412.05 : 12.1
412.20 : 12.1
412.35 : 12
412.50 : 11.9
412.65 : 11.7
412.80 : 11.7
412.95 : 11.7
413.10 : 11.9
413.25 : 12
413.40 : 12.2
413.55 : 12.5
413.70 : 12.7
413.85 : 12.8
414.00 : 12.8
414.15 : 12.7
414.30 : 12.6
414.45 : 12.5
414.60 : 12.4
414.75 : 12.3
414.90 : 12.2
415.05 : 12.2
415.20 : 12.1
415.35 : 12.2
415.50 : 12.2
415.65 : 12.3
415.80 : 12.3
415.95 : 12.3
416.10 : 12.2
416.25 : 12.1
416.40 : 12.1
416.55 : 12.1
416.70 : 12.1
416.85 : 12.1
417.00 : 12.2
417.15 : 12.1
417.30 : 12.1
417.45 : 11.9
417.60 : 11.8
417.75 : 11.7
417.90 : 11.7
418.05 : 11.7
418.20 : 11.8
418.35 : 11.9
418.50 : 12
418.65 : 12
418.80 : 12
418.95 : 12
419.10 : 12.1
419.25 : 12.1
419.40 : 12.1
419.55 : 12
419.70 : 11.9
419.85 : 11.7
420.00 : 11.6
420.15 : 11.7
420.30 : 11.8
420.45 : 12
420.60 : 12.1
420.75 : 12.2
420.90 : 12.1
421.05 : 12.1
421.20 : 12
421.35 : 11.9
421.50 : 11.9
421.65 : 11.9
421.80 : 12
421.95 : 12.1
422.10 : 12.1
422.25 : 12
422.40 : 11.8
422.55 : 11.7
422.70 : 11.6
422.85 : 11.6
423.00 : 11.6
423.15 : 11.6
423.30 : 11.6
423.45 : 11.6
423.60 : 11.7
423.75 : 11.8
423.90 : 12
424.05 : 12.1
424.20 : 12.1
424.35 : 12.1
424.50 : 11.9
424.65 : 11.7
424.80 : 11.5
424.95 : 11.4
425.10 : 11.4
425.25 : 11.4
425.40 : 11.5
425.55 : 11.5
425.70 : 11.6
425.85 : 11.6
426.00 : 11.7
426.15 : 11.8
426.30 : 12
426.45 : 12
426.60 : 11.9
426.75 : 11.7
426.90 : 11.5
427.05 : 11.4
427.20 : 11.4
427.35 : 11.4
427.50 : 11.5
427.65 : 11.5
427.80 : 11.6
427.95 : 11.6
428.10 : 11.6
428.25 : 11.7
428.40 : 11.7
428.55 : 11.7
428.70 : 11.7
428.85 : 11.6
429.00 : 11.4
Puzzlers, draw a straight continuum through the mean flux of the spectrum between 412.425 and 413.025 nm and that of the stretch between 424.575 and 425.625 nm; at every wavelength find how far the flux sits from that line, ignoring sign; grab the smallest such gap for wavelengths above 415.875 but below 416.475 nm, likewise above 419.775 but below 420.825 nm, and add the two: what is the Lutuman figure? 0.43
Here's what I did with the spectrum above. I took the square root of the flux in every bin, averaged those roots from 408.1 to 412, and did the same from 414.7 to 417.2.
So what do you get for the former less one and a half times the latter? -1.79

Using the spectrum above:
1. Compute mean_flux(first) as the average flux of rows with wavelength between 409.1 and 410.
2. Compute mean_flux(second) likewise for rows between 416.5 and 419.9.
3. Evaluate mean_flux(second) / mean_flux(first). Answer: 1.05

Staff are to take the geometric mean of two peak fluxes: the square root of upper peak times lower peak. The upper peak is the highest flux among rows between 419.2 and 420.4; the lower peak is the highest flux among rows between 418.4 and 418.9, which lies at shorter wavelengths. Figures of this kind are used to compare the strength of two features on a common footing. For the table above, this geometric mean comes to 12.05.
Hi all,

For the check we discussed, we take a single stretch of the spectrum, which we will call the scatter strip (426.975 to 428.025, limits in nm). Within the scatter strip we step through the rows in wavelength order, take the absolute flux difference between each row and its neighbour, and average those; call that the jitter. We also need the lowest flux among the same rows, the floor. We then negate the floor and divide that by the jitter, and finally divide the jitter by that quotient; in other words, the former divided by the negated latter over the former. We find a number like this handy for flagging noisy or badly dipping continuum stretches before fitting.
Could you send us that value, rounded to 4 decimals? -0.0001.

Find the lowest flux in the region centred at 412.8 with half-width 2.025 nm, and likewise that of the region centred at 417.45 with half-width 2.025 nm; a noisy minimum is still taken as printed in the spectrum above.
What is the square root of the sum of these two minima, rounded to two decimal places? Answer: 4.74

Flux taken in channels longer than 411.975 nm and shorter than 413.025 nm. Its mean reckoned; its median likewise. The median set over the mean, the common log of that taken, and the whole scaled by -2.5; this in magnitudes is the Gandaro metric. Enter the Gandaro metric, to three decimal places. -0.001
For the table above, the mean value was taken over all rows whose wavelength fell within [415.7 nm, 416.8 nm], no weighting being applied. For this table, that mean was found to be 12.17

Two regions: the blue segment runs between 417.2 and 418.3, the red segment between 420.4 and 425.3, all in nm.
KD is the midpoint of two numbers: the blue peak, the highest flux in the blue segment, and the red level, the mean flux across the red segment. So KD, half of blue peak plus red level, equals 12.0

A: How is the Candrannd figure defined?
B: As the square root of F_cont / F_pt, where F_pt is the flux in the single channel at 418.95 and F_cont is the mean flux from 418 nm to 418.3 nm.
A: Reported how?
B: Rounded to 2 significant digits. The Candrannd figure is 0.99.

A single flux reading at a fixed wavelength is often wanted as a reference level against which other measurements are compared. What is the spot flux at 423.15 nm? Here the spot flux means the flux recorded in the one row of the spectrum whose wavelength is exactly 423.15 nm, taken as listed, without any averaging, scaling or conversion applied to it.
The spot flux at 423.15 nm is 11.6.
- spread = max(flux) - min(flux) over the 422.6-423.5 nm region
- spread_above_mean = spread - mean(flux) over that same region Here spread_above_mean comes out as -11.6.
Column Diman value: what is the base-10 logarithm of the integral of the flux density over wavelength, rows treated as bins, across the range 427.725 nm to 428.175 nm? 0.718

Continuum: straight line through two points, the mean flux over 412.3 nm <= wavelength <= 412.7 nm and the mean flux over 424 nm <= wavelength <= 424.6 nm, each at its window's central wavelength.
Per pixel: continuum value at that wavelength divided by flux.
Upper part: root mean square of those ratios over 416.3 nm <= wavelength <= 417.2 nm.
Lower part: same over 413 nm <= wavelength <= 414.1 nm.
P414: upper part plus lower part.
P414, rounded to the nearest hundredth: 1.94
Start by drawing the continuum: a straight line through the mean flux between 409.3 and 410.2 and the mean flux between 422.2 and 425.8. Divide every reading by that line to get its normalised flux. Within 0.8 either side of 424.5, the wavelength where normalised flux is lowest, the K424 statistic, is 424.95 nm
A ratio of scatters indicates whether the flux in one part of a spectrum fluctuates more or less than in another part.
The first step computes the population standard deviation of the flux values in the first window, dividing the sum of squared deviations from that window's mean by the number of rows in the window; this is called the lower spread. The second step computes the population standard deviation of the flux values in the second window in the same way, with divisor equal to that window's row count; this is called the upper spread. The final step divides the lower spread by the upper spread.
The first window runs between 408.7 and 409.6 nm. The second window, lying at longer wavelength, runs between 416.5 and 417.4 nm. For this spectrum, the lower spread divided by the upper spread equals 14.8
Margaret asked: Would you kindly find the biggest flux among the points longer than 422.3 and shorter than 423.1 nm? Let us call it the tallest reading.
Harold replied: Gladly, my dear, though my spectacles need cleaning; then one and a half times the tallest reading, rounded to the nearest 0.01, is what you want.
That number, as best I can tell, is 17.70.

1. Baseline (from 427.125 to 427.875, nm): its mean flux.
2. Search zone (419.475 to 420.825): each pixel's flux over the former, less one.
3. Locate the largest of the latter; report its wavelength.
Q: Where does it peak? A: 420.75 nm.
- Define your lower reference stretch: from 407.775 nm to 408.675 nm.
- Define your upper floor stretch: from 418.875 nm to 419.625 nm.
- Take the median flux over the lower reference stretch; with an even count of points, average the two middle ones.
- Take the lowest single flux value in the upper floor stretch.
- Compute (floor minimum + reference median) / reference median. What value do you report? 1.96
